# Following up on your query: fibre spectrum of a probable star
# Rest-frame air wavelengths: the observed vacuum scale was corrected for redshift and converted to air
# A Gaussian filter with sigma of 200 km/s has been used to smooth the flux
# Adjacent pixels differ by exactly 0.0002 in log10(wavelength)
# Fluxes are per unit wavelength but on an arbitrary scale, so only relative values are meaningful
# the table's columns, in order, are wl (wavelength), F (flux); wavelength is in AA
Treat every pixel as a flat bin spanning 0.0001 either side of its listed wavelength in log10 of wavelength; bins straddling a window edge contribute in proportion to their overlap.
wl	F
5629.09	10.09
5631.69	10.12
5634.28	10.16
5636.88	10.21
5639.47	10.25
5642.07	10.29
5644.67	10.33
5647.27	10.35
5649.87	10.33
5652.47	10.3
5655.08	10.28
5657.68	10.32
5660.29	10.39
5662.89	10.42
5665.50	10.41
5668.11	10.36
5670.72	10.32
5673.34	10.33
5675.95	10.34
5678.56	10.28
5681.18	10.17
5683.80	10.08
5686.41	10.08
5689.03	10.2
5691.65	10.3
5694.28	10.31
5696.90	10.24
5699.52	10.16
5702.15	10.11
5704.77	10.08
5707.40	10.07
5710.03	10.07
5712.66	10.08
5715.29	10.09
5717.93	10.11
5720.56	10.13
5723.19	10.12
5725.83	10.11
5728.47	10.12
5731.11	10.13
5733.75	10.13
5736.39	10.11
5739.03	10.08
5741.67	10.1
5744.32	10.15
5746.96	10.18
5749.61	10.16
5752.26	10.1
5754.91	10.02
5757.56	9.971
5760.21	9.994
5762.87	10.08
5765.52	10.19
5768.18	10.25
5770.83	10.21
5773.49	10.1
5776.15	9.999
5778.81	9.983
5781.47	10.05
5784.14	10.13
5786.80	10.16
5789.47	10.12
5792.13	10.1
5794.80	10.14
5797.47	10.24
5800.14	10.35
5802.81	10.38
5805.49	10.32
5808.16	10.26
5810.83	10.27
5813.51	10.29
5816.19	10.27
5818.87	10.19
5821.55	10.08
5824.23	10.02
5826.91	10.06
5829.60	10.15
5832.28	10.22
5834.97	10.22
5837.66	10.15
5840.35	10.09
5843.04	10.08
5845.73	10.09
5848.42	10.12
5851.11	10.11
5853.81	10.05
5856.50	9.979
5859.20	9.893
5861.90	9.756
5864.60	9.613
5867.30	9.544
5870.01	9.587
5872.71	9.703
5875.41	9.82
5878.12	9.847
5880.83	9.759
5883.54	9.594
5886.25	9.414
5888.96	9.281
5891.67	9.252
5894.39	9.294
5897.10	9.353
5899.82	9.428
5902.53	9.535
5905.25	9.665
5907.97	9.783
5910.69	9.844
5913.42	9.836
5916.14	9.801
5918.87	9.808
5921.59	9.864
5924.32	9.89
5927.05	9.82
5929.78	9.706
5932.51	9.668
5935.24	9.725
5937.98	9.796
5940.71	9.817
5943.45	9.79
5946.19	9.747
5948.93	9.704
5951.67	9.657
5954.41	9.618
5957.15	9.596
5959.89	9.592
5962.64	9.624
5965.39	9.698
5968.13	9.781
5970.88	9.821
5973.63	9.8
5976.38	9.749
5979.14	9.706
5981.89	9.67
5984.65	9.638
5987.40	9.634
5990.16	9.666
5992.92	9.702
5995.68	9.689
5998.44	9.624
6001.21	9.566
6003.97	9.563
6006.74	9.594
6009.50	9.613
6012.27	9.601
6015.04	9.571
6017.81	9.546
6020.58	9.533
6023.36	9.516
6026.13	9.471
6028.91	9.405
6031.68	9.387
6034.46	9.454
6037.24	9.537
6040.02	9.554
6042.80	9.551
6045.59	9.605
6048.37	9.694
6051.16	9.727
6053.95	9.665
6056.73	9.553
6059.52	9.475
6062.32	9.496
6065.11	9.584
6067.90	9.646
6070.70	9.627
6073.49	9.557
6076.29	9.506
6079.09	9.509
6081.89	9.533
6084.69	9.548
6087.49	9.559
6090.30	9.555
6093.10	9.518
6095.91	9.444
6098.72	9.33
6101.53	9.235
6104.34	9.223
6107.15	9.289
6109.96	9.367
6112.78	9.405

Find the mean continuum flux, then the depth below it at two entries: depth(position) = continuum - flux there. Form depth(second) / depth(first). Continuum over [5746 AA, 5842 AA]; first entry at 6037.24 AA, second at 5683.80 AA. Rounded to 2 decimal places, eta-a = 0.12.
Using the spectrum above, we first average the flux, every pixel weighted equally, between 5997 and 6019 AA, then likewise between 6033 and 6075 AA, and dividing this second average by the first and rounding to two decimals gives 1.00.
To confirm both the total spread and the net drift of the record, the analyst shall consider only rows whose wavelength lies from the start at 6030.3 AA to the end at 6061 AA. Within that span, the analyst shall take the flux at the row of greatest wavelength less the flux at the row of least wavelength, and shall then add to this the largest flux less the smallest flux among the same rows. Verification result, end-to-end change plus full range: 0.43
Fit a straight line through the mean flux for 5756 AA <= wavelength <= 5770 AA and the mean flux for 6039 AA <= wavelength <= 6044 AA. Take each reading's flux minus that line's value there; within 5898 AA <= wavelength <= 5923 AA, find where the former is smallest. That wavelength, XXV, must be 5899.82 AA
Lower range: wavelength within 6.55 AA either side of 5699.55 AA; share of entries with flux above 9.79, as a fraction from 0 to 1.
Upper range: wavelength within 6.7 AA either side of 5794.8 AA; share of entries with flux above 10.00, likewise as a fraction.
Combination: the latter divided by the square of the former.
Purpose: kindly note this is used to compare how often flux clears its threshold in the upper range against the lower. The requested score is 1.0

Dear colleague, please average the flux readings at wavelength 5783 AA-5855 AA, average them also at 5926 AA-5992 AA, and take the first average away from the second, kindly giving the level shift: -0.5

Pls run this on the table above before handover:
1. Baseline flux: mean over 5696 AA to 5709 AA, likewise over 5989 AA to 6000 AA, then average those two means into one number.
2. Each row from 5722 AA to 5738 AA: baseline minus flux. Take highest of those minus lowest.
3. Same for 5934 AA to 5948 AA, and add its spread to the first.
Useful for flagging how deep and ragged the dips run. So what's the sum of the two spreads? 0.11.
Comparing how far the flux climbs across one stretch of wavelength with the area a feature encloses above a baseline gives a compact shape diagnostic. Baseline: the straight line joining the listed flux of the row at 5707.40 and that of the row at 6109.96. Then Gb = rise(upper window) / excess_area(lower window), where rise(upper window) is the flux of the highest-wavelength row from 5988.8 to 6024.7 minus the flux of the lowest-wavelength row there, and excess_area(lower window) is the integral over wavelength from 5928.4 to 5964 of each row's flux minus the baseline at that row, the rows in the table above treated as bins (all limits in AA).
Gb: -0.10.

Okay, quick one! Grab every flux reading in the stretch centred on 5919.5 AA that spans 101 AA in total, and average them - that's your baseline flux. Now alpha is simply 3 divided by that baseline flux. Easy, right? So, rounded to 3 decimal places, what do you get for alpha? 0.310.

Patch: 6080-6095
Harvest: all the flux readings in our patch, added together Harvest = 47.7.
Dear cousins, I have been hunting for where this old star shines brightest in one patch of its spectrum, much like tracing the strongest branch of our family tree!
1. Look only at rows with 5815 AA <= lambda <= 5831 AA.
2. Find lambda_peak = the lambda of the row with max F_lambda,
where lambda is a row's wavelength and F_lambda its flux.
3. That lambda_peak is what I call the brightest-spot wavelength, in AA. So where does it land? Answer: 5816.19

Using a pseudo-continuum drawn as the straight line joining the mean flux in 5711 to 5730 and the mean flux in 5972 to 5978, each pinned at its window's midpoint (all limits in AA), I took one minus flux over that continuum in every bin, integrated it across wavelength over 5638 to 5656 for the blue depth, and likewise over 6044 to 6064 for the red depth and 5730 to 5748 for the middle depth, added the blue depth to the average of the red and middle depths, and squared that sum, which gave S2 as 0.02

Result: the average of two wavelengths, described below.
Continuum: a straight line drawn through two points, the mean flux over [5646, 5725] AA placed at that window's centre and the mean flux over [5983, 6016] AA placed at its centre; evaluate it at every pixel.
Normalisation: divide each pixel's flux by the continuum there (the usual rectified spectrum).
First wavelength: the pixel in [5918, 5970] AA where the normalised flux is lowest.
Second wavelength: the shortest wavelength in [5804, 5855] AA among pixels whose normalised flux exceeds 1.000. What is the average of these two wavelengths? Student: 5881.3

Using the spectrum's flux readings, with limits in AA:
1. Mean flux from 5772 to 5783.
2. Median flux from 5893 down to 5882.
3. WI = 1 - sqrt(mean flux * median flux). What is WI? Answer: -8.68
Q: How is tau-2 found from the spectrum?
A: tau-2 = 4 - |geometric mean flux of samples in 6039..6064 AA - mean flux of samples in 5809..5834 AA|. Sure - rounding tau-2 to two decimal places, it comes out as 3.42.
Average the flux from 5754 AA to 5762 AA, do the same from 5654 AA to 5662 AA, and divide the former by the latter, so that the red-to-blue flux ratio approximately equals 0.97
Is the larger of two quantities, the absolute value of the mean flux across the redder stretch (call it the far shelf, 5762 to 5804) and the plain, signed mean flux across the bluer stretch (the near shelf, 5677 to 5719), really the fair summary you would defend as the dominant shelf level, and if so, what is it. 10.2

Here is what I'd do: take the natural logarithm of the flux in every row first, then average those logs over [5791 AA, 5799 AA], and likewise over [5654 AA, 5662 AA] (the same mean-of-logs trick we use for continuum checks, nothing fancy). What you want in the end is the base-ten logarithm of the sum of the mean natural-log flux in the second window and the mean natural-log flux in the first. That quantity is 0.668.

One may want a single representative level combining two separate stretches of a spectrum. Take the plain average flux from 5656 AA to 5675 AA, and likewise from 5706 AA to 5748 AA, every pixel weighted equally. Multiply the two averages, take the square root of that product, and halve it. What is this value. 5.118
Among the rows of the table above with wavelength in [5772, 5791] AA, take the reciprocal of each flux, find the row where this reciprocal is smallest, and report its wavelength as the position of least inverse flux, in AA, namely 5786.80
